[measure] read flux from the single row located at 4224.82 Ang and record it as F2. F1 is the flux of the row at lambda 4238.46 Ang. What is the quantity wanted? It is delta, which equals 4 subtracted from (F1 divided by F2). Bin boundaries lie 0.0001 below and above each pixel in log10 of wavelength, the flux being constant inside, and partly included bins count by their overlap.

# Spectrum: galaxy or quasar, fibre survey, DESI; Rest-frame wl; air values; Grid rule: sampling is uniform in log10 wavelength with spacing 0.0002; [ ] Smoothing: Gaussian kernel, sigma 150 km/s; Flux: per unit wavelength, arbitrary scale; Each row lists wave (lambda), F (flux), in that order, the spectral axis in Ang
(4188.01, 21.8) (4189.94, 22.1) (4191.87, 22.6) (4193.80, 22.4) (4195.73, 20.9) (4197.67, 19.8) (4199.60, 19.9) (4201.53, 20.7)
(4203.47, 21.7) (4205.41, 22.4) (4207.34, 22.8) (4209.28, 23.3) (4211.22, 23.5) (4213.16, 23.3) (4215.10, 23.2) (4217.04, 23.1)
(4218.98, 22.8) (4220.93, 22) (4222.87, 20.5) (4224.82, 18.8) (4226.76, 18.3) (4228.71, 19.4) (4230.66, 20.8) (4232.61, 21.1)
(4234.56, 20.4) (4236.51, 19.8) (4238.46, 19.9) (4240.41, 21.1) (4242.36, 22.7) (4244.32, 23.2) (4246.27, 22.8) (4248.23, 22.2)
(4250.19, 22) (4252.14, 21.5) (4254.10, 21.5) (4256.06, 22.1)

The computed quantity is -2.94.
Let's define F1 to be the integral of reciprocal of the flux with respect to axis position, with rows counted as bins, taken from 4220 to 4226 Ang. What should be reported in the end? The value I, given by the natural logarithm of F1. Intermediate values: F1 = 0.296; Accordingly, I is -1.22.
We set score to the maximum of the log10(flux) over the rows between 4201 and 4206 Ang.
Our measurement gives 1.35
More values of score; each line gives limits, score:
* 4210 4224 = 1.37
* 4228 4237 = 1.32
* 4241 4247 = 1.37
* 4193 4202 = 1.35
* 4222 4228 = 1.31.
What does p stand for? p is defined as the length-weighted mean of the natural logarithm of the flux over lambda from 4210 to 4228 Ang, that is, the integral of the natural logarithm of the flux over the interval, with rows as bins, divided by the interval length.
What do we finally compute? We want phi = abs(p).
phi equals 3.07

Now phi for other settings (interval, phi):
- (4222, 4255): 3.04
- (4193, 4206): 3.04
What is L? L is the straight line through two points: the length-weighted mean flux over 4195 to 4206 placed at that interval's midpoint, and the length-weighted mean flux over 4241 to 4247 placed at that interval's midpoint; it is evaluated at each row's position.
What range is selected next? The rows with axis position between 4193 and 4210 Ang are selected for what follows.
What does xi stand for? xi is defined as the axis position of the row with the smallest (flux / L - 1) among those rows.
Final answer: 4197.67 Ang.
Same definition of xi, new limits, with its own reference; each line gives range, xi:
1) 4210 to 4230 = 4226.76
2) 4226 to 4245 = 4226.76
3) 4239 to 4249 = 4240.41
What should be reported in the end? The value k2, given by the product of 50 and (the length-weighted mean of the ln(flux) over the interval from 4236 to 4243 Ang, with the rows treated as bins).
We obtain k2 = 152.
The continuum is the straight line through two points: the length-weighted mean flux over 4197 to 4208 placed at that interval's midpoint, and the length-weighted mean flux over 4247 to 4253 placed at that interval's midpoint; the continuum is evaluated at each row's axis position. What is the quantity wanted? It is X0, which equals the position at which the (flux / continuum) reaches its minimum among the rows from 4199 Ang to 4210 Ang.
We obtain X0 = 4199.60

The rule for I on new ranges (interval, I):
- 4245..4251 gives -1.32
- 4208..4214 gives -1.36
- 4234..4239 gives -1.39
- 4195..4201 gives -1.21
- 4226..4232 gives -1.18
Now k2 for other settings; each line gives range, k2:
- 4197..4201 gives 150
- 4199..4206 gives 153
